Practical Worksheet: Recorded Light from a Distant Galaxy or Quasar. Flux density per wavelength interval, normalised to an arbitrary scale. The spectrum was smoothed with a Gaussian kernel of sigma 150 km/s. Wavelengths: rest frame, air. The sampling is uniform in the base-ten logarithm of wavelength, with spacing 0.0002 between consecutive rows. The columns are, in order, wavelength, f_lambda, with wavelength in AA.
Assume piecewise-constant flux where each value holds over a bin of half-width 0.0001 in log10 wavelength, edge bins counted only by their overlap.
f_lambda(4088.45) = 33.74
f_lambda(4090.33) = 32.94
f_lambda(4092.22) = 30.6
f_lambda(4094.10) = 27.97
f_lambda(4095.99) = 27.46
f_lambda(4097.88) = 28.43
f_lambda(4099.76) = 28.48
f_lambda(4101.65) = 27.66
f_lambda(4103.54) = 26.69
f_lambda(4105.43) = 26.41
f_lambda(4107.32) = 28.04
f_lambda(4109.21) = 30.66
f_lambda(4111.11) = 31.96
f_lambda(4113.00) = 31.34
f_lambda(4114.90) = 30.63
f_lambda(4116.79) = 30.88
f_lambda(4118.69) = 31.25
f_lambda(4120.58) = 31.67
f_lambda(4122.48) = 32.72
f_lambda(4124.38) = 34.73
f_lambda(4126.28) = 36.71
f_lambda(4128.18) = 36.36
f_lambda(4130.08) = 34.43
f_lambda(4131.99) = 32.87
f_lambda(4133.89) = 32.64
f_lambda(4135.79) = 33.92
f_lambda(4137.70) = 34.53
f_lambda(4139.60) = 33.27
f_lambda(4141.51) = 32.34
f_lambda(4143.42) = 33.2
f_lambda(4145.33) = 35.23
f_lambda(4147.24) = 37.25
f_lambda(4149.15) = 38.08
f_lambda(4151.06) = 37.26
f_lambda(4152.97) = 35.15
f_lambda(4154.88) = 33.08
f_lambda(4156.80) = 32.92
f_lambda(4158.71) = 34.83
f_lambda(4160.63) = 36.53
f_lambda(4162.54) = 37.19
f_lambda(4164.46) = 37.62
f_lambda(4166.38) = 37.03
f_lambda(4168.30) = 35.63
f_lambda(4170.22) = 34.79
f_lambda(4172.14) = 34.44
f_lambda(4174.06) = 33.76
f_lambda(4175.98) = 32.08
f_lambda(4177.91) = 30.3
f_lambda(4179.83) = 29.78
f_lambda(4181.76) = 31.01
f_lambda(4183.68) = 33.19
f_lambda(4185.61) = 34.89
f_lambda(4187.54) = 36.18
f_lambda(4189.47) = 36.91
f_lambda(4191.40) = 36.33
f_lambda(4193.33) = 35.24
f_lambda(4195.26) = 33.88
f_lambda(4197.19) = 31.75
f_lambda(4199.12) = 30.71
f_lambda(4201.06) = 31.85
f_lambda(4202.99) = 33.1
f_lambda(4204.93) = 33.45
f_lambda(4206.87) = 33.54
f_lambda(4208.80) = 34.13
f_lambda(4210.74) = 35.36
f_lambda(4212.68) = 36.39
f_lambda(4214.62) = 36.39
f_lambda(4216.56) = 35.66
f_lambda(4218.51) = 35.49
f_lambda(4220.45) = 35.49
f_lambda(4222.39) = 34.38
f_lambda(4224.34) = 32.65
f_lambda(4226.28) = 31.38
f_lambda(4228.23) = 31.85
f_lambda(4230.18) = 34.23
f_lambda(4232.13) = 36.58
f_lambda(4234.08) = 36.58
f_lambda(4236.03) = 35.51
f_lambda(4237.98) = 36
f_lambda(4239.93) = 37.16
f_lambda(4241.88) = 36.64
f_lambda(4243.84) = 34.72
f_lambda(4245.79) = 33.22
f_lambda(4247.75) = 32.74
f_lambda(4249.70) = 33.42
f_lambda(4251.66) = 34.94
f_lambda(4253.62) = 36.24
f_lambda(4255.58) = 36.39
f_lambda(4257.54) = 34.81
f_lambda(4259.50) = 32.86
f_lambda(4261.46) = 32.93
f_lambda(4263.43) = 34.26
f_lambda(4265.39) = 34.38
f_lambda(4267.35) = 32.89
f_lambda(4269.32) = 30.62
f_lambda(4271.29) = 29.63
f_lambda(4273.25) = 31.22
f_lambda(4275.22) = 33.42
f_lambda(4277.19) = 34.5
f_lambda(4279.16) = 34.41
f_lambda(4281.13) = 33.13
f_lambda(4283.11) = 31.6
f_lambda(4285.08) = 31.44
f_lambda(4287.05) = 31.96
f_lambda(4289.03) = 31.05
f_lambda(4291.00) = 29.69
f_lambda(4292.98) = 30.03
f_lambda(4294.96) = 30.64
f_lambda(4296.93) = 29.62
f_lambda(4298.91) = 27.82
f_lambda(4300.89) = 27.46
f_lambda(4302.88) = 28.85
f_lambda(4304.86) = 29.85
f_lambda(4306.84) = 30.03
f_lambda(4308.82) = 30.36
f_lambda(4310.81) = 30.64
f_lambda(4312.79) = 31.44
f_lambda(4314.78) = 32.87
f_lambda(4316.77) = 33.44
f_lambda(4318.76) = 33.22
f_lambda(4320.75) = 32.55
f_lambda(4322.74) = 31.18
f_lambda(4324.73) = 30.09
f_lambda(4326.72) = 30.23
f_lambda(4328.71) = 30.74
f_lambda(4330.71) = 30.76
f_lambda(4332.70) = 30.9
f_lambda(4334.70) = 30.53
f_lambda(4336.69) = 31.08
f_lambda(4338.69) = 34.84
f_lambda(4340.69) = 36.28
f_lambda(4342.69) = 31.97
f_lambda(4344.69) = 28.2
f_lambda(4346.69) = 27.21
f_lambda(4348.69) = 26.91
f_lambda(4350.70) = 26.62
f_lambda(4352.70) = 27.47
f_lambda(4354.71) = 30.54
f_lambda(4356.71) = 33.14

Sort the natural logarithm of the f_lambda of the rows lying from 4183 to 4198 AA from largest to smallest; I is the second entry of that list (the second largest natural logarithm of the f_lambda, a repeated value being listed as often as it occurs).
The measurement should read 3.59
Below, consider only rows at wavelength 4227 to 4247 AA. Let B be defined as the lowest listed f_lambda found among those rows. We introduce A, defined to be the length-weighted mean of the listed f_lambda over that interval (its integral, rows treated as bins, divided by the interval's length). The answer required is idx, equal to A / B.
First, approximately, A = 35.2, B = 31.85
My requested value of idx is 1.10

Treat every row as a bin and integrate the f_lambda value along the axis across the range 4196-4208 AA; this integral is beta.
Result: 390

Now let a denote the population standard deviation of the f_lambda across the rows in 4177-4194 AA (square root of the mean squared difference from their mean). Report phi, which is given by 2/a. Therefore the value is 0.8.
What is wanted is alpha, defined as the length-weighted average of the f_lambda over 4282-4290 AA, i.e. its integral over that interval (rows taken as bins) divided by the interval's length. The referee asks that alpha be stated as 32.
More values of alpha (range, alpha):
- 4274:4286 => 33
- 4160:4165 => 37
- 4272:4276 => 32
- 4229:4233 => 35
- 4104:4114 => 30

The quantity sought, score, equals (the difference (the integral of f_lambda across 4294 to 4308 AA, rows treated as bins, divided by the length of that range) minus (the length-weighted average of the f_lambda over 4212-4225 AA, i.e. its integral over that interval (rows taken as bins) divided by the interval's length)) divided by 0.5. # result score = -12.0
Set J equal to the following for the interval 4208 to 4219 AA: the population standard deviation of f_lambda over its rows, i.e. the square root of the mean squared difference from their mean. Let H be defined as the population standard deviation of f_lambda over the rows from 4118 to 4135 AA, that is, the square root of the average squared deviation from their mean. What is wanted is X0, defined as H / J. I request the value 2.4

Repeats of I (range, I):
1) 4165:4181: 3.57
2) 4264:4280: 3.54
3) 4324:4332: 3.43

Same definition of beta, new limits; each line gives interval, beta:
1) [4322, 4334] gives 368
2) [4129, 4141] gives 403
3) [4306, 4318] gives 378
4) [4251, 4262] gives 382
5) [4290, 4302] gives 350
